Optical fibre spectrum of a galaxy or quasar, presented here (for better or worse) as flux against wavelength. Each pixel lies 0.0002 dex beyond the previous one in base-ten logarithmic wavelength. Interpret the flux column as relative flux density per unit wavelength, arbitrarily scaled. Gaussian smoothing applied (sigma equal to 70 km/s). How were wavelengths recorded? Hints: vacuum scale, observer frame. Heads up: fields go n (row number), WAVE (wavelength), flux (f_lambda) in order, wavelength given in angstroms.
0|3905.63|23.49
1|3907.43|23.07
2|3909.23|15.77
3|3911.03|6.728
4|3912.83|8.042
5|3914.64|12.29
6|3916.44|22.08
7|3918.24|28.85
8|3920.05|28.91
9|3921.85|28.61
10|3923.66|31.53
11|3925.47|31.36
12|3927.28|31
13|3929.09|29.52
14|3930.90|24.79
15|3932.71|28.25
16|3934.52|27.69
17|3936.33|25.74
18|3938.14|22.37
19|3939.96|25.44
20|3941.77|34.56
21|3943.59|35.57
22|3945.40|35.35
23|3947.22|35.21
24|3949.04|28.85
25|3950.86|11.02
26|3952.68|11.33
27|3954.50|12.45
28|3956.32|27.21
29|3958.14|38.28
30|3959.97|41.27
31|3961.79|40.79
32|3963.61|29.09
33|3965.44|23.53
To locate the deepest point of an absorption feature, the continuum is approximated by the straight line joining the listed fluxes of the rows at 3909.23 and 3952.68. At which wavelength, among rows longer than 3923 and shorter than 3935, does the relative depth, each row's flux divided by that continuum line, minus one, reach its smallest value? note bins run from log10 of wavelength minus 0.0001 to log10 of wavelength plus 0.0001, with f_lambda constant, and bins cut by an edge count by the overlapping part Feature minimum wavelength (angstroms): 3930.90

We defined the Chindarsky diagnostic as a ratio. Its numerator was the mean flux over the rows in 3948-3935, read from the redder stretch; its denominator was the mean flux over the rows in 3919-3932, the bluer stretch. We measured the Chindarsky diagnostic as 1.04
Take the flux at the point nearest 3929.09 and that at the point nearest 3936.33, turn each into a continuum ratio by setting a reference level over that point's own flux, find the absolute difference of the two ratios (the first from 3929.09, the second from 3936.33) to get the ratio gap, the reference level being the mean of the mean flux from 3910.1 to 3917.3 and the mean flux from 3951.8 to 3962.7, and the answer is 0.10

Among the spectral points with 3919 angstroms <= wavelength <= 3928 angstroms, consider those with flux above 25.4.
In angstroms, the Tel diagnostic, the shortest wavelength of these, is 3920.05 angstroms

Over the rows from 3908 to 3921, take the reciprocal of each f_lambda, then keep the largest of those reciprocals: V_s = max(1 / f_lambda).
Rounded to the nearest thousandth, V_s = 0.149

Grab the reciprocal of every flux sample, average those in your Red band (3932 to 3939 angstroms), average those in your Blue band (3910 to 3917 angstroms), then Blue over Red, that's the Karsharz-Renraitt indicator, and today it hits 2.6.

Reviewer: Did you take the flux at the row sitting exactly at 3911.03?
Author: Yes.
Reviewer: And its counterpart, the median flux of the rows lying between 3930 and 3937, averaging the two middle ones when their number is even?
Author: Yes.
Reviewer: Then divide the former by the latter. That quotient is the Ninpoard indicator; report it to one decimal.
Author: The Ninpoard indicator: 0.3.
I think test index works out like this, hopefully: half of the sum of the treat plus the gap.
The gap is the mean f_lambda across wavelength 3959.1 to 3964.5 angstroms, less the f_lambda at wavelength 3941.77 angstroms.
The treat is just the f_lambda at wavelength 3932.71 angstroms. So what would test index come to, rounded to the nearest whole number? 15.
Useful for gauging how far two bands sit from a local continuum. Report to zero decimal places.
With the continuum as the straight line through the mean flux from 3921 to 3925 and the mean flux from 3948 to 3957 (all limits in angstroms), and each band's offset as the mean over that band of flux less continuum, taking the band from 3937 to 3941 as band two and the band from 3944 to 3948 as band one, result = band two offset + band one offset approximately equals 15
